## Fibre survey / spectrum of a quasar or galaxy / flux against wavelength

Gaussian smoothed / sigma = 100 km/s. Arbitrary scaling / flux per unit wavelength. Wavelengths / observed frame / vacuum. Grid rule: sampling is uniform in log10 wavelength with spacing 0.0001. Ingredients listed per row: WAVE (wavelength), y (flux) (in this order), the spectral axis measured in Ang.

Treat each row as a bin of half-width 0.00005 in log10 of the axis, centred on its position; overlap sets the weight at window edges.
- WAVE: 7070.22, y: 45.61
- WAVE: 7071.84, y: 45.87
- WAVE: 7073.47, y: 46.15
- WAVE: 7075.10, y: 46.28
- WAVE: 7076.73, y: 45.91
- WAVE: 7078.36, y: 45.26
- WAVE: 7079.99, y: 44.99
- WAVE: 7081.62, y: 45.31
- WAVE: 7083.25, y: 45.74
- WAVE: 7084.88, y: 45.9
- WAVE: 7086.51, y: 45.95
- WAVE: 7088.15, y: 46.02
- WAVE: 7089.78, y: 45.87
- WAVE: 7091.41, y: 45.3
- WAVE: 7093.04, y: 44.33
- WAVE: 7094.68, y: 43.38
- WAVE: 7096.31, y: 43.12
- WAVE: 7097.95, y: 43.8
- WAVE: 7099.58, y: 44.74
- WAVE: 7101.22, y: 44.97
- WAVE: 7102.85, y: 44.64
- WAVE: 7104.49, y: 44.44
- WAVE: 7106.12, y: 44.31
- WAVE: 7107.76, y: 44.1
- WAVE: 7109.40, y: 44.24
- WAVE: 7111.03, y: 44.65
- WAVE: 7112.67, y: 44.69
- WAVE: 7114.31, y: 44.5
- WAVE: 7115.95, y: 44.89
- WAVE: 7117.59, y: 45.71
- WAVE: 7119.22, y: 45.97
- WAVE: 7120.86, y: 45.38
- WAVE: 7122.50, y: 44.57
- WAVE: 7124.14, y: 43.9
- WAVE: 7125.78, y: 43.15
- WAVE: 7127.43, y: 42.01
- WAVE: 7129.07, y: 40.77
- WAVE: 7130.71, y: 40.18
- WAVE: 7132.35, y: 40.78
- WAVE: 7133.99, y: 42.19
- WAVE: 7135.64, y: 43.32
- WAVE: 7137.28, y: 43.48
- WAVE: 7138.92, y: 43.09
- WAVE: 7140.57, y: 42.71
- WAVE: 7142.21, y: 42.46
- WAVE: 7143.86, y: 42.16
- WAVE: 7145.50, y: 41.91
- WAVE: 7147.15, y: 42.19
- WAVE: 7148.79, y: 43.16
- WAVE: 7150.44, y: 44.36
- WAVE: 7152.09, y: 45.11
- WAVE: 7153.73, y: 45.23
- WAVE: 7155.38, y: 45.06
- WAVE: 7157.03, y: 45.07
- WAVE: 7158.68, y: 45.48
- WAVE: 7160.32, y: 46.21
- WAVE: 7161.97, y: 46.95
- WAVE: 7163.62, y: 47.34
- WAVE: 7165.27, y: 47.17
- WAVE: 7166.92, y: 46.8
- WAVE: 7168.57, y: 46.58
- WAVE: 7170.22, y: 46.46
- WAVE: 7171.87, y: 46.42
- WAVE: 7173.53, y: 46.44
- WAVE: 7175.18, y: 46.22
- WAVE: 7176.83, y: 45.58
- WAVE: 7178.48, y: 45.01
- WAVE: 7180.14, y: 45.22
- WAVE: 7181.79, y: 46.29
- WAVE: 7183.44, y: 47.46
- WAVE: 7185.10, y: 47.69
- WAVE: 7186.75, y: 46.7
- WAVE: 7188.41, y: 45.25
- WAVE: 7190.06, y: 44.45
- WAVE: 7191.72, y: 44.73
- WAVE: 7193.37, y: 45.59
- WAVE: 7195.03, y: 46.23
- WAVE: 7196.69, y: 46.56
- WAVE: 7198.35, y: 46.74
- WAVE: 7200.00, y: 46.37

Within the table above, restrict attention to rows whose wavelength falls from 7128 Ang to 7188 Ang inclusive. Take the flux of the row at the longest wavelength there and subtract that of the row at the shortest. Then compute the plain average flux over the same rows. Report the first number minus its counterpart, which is -38.8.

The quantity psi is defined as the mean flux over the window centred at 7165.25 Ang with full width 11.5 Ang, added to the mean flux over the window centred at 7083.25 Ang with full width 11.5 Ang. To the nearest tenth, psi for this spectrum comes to 92.4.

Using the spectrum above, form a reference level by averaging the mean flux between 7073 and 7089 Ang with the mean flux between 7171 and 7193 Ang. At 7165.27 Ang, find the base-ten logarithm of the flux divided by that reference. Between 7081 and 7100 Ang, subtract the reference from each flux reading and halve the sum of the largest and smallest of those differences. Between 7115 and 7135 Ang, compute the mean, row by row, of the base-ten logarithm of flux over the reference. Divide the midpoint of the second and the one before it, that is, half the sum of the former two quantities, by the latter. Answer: 25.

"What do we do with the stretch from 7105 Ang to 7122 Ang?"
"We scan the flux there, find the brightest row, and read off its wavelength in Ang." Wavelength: 7119.22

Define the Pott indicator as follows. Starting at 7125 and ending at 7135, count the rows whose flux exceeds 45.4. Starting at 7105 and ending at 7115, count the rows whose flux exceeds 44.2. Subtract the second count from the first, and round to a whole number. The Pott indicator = -5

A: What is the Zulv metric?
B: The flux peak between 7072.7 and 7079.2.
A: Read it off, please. 46.28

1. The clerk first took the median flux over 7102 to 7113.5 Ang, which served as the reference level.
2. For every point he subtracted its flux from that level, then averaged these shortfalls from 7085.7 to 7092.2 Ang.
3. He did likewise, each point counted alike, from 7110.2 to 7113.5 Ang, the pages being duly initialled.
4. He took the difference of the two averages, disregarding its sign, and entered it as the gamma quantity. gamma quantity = 1.1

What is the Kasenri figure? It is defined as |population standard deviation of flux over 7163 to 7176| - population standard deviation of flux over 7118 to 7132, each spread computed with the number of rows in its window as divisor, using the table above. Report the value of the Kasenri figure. -1.6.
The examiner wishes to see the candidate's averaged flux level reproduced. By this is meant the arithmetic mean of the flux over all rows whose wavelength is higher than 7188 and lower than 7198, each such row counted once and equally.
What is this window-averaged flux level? 45.5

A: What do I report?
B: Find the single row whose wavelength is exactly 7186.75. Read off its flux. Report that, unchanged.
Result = 46.7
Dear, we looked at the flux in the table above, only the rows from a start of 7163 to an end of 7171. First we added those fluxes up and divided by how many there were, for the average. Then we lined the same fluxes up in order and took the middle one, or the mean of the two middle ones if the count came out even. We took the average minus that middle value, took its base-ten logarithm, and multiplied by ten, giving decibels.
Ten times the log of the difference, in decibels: -12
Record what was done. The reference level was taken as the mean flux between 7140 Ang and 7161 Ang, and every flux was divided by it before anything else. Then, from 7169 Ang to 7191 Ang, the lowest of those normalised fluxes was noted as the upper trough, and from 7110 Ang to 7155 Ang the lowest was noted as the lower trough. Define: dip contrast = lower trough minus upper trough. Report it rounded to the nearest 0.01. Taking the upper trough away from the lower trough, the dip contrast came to -0.10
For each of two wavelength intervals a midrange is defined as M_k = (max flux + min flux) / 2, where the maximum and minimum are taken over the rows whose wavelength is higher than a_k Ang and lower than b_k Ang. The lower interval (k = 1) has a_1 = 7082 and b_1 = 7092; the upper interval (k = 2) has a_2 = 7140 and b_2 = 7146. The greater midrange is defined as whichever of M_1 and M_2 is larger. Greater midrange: 45.7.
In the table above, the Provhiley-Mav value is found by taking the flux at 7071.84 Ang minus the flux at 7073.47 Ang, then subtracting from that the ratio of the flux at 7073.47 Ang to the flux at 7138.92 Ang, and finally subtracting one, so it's -2.4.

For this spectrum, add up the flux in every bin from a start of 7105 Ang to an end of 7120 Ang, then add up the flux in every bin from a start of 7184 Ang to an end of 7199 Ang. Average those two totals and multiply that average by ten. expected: 4085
